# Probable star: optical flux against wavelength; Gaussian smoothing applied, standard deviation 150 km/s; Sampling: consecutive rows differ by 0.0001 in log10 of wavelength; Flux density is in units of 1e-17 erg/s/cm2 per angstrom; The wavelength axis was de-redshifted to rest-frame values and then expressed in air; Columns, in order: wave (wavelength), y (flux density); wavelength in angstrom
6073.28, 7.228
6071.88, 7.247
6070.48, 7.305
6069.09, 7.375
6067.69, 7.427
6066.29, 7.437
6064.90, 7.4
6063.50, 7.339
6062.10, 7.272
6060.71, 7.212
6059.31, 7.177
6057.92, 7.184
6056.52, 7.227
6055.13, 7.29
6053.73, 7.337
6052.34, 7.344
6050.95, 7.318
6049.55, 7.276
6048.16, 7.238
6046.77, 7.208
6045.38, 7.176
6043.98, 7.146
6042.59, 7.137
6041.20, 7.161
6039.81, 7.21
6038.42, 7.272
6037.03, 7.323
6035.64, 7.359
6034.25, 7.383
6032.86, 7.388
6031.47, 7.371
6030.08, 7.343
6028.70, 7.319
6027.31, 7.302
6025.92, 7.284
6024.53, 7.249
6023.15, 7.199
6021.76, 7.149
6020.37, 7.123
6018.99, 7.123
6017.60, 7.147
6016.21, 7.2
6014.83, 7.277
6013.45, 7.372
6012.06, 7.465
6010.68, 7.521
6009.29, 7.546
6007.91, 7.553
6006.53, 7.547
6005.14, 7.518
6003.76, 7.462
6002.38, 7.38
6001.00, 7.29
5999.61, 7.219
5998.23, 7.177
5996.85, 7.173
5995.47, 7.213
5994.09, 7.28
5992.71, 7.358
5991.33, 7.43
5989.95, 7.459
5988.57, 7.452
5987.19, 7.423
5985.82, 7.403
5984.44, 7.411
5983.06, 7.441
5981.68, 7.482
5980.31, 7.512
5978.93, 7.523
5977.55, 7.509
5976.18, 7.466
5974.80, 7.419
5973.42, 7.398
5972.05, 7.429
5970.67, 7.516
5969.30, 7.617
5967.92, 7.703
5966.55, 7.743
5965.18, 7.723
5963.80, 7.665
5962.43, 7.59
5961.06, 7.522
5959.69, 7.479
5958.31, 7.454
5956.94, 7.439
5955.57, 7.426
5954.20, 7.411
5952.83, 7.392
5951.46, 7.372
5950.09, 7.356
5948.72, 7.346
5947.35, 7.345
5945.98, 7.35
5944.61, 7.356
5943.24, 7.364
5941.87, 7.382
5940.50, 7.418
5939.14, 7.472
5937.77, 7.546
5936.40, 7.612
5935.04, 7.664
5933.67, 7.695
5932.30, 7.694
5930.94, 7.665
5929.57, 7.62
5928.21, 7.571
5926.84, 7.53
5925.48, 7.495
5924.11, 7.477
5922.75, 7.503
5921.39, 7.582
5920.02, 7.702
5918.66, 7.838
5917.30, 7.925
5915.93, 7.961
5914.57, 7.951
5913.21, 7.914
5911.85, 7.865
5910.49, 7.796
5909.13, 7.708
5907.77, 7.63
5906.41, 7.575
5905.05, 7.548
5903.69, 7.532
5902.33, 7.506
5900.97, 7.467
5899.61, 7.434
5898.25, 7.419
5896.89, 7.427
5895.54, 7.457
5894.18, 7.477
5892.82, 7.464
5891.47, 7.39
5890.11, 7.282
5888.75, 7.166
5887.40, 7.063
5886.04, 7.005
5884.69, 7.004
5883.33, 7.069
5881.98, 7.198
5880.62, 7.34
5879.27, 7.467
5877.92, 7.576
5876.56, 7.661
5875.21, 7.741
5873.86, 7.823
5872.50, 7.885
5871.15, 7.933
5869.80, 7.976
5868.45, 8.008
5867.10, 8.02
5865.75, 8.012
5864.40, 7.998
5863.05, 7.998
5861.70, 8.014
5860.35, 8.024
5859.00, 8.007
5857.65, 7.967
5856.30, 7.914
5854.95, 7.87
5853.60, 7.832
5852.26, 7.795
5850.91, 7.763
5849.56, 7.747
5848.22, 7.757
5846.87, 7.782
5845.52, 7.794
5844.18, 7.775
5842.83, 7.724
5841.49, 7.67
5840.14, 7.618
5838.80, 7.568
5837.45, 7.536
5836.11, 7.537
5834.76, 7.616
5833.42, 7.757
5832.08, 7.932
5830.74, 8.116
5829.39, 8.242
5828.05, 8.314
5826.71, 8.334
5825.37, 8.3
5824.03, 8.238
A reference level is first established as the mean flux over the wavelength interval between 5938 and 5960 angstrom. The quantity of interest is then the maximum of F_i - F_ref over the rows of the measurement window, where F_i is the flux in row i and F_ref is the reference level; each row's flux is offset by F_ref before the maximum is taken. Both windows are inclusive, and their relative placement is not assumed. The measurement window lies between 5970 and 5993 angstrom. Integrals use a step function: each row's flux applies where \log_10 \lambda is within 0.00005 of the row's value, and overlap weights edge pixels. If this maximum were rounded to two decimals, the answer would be 0.13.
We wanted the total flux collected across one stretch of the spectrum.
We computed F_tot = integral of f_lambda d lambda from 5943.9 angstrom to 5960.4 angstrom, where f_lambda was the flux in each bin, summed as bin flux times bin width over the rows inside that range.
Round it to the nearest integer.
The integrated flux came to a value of 122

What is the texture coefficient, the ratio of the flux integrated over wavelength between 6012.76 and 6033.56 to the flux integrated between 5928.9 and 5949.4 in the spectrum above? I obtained 0.98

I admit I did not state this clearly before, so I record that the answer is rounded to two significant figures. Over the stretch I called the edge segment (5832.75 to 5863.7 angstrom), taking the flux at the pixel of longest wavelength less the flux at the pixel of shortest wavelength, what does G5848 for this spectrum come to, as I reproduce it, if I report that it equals 0.24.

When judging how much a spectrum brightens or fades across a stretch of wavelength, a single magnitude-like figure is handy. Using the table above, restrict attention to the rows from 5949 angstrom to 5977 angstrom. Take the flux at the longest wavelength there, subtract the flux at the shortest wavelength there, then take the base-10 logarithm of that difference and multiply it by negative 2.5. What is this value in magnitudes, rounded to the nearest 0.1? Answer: 2.4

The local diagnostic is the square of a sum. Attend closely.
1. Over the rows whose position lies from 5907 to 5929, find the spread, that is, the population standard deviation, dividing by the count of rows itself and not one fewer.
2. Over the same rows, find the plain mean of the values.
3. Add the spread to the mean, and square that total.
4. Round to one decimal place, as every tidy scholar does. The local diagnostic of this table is 62.2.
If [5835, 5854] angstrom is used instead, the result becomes 60.9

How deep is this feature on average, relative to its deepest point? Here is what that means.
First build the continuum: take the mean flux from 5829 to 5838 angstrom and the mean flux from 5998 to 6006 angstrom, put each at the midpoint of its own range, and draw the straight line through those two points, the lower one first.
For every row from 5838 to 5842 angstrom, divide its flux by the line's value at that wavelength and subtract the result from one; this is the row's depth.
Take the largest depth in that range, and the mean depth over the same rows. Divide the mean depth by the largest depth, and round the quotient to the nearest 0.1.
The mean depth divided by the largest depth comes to 0.8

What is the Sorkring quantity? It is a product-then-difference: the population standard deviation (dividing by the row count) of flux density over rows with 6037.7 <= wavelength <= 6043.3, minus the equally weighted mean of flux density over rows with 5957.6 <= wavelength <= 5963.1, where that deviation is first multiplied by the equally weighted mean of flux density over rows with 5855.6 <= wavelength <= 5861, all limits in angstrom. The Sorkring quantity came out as -7.10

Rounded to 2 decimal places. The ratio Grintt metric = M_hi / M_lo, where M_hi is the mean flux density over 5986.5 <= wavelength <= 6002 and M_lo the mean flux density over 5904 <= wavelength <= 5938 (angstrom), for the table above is 0.95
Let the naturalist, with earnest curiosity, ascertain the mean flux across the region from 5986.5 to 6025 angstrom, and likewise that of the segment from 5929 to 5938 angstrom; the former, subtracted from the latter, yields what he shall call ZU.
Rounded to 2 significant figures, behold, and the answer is 0.31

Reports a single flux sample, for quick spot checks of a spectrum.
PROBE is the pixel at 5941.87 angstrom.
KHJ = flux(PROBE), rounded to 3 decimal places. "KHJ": 7.382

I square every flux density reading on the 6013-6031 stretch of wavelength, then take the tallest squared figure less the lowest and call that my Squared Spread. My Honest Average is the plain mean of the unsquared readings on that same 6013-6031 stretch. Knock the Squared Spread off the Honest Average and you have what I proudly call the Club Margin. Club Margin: 3.6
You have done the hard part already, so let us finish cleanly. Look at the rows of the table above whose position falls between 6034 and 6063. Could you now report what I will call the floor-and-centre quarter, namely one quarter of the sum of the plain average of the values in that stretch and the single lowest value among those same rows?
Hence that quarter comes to 3.60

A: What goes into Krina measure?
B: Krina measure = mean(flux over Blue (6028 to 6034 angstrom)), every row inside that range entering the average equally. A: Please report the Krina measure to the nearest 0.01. 7.36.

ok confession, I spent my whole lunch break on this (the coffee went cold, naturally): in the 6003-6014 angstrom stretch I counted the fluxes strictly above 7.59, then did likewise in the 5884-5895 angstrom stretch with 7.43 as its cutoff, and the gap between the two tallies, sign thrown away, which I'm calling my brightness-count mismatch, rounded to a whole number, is 2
